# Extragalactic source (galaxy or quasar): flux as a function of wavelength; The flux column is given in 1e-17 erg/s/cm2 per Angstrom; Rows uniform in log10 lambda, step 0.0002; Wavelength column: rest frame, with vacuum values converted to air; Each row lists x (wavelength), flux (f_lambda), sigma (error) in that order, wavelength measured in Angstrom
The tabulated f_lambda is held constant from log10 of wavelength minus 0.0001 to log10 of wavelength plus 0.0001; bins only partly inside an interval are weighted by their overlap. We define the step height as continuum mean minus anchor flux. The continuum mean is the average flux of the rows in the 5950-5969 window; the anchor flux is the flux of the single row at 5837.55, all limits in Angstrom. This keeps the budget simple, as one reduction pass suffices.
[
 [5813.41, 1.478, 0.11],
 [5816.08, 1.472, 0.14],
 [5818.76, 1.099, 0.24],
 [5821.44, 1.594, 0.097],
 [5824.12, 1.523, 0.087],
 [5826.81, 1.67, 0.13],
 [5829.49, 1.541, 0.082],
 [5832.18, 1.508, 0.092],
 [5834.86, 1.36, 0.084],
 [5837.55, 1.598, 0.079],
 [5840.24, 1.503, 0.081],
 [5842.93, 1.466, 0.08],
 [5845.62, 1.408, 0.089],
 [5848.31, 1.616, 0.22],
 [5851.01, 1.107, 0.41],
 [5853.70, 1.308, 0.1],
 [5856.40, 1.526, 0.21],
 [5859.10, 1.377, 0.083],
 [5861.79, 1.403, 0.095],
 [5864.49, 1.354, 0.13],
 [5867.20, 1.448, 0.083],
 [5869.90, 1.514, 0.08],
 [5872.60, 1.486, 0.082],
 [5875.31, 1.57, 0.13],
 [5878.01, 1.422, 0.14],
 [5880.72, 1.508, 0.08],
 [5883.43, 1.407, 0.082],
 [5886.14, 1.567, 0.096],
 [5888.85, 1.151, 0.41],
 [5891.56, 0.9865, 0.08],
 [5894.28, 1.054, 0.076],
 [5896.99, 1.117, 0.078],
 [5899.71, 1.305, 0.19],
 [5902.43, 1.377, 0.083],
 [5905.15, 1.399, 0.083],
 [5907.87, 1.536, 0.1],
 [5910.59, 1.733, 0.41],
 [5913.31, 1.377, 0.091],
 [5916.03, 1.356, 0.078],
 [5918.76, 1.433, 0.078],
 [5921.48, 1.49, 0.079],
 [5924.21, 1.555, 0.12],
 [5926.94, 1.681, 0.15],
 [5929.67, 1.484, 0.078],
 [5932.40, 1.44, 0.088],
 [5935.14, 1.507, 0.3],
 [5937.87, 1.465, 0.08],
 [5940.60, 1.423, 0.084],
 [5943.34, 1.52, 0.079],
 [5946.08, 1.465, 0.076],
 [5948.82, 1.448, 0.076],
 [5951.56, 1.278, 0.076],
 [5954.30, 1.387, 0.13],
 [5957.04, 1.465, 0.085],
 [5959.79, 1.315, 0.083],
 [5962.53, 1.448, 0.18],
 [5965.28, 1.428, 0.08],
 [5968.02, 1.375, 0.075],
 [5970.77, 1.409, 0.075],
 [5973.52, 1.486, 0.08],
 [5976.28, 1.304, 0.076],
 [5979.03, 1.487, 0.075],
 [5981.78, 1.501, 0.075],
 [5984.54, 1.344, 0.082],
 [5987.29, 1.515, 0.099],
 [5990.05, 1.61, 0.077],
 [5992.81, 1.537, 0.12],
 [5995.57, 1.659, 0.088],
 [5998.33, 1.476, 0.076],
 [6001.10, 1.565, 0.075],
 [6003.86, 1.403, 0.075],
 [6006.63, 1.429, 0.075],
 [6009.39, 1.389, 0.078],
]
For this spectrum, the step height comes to -0.2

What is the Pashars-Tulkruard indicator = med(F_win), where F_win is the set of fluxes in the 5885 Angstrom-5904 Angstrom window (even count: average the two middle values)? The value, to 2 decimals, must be 1.15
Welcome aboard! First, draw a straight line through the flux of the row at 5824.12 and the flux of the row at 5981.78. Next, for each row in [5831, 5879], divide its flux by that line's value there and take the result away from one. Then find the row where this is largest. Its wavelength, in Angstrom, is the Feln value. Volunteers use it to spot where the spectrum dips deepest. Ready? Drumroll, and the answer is 5851.01 Angstrom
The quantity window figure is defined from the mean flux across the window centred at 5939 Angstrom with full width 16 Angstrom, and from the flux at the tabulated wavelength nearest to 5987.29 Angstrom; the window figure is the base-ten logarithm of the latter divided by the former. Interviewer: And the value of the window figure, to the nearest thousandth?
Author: 0.013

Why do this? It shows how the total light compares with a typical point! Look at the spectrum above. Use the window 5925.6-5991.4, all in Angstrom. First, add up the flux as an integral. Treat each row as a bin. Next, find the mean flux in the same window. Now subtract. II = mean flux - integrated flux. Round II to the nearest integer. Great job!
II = -94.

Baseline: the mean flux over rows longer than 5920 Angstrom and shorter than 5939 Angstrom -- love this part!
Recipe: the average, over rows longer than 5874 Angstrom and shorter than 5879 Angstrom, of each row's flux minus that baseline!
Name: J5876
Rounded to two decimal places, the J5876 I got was -0.02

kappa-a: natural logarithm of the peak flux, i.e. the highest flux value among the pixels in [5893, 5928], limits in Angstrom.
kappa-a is 0.55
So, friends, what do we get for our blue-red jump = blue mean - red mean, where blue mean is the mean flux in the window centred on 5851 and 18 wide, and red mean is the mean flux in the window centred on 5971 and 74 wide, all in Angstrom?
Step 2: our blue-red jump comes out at -0.05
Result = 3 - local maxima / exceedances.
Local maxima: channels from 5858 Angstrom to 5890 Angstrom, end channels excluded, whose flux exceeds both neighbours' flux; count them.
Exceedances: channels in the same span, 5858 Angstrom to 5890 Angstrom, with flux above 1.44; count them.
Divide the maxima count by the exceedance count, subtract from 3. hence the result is 2.17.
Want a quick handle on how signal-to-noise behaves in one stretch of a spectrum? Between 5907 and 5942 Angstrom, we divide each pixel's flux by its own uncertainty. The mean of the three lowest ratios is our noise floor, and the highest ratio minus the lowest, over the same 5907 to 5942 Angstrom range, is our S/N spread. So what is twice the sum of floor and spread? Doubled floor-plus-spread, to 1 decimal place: 43.2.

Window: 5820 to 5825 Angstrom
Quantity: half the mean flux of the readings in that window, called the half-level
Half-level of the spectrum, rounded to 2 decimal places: 0.78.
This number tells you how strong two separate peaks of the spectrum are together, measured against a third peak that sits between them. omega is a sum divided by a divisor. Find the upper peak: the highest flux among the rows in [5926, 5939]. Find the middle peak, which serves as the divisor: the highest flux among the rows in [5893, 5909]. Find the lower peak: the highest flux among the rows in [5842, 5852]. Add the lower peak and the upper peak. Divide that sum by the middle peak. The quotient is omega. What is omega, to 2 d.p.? 2.15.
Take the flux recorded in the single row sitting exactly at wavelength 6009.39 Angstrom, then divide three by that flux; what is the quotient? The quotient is 2.16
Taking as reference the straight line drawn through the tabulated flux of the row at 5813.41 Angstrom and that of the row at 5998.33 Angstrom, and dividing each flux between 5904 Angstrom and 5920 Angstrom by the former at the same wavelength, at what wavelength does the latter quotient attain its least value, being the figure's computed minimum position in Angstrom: 5916.03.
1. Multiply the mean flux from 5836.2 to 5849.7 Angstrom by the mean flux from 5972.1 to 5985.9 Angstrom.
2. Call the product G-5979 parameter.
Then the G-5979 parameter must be 2.16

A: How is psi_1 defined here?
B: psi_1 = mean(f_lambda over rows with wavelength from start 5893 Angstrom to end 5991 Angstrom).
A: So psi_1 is 1.43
